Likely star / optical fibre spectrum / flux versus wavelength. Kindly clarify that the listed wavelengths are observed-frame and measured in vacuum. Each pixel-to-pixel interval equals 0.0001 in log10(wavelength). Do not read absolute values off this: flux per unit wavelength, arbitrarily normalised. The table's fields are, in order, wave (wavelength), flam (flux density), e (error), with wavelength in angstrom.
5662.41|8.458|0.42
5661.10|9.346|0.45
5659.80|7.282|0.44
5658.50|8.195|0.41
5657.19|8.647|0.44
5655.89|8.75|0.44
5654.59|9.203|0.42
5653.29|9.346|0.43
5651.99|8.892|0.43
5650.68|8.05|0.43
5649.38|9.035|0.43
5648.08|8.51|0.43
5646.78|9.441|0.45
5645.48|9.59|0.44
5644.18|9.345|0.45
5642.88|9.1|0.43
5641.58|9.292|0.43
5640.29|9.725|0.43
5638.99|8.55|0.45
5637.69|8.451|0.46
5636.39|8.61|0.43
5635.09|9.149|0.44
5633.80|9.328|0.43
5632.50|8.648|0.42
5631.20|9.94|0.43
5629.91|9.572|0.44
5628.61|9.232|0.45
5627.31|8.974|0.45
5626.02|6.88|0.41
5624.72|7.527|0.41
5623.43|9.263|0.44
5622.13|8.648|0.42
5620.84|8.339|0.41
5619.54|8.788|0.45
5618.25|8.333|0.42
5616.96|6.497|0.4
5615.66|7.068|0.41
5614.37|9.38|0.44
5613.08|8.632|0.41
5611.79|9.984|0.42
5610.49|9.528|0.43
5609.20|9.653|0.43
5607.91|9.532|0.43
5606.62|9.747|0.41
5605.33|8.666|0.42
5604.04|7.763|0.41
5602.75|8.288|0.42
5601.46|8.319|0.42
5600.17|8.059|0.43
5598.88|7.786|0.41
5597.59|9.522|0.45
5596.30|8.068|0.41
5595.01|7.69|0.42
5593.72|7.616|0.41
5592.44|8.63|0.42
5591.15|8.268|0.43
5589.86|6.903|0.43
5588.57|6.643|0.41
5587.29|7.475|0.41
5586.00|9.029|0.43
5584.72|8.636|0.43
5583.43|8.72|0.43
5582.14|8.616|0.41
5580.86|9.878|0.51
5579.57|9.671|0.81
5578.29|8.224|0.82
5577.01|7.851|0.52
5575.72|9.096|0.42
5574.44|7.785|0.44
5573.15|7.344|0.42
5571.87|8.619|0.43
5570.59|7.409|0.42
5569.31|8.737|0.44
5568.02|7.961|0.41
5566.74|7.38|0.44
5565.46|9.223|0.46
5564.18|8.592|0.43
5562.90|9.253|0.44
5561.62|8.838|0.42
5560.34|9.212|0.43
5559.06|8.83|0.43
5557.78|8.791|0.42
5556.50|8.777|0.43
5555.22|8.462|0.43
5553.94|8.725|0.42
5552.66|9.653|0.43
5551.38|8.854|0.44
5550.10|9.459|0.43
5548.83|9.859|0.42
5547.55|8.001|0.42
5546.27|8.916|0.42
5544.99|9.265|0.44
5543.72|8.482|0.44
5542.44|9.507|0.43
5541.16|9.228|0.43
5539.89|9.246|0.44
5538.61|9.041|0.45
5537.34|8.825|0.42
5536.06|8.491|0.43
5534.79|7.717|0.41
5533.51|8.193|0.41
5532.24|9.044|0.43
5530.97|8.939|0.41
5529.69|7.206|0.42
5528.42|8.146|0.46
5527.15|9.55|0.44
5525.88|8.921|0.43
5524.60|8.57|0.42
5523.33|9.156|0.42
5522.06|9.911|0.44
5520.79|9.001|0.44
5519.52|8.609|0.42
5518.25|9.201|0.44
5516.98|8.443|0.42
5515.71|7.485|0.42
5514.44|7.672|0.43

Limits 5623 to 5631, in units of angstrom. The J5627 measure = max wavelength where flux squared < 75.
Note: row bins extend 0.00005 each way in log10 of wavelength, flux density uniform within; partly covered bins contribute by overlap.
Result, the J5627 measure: 5626.02 angstrom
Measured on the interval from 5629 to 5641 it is 5638.99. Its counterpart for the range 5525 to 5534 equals 5533.51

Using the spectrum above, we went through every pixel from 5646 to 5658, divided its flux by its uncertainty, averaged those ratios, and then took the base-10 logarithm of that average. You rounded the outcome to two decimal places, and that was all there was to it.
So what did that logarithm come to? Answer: 1.31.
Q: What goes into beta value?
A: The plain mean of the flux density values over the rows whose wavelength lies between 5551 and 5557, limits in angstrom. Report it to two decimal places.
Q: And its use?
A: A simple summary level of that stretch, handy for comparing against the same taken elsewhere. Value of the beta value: 8.89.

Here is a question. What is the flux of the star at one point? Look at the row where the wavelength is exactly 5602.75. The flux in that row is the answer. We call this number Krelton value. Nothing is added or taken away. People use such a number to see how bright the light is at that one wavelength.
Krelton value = 8.288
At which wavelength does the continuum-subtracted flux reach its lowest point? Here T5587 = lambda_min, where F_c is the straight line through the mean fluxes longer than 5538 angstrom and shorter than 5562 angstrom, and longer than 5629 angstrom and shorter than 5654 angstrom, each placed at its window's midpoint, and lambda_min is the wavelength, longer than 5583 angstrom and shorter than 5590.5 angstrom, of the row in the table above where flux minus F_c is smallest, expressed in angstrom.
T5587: 5588.57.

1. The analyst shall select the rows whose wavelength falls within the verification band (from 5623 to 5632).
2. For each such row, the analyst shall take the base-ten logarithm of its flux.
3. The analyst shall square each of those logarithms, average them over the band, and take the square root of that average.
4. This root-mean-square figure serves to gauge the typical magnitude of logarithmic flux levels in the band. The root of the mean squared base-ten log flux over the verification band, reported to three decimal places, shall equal 0.941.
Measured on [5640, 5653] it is 0.959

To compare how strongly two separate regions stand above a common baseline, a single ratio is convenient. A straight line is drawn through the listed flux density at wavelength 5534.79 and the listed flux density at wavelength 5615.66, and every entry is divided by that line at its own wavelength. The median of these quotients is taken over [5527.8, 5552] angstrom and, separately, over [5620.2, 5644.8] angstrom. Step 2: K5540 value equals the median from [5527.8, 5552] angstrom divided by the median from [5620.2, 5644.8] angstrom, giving 0.88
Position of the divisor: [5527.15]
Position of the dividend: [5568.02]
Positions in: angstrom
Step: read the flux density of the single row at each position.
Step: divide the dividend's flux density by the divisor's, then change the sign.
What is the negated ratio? -0.83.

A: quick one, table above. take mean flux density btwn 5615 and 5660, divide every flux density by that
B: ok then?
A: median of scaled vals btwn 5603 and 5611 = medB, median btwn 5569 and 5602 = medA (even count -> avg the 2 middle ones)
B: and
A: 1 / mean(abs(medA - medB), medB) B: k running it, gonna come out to 1.61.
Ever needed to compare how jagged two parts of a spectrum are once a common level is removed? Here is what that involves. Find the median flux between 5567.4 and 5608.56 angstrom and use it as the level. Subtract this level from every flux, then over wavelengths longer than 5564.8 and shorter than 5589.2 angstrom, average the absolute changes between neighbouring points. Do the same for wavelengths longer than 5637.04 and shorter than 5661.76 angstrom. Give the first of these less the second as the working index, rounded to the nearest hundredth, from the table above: 0.33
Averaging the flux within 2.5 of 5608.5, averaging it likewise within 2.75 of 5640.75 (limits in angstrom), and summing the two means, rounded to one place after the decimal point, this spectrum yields 18.8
